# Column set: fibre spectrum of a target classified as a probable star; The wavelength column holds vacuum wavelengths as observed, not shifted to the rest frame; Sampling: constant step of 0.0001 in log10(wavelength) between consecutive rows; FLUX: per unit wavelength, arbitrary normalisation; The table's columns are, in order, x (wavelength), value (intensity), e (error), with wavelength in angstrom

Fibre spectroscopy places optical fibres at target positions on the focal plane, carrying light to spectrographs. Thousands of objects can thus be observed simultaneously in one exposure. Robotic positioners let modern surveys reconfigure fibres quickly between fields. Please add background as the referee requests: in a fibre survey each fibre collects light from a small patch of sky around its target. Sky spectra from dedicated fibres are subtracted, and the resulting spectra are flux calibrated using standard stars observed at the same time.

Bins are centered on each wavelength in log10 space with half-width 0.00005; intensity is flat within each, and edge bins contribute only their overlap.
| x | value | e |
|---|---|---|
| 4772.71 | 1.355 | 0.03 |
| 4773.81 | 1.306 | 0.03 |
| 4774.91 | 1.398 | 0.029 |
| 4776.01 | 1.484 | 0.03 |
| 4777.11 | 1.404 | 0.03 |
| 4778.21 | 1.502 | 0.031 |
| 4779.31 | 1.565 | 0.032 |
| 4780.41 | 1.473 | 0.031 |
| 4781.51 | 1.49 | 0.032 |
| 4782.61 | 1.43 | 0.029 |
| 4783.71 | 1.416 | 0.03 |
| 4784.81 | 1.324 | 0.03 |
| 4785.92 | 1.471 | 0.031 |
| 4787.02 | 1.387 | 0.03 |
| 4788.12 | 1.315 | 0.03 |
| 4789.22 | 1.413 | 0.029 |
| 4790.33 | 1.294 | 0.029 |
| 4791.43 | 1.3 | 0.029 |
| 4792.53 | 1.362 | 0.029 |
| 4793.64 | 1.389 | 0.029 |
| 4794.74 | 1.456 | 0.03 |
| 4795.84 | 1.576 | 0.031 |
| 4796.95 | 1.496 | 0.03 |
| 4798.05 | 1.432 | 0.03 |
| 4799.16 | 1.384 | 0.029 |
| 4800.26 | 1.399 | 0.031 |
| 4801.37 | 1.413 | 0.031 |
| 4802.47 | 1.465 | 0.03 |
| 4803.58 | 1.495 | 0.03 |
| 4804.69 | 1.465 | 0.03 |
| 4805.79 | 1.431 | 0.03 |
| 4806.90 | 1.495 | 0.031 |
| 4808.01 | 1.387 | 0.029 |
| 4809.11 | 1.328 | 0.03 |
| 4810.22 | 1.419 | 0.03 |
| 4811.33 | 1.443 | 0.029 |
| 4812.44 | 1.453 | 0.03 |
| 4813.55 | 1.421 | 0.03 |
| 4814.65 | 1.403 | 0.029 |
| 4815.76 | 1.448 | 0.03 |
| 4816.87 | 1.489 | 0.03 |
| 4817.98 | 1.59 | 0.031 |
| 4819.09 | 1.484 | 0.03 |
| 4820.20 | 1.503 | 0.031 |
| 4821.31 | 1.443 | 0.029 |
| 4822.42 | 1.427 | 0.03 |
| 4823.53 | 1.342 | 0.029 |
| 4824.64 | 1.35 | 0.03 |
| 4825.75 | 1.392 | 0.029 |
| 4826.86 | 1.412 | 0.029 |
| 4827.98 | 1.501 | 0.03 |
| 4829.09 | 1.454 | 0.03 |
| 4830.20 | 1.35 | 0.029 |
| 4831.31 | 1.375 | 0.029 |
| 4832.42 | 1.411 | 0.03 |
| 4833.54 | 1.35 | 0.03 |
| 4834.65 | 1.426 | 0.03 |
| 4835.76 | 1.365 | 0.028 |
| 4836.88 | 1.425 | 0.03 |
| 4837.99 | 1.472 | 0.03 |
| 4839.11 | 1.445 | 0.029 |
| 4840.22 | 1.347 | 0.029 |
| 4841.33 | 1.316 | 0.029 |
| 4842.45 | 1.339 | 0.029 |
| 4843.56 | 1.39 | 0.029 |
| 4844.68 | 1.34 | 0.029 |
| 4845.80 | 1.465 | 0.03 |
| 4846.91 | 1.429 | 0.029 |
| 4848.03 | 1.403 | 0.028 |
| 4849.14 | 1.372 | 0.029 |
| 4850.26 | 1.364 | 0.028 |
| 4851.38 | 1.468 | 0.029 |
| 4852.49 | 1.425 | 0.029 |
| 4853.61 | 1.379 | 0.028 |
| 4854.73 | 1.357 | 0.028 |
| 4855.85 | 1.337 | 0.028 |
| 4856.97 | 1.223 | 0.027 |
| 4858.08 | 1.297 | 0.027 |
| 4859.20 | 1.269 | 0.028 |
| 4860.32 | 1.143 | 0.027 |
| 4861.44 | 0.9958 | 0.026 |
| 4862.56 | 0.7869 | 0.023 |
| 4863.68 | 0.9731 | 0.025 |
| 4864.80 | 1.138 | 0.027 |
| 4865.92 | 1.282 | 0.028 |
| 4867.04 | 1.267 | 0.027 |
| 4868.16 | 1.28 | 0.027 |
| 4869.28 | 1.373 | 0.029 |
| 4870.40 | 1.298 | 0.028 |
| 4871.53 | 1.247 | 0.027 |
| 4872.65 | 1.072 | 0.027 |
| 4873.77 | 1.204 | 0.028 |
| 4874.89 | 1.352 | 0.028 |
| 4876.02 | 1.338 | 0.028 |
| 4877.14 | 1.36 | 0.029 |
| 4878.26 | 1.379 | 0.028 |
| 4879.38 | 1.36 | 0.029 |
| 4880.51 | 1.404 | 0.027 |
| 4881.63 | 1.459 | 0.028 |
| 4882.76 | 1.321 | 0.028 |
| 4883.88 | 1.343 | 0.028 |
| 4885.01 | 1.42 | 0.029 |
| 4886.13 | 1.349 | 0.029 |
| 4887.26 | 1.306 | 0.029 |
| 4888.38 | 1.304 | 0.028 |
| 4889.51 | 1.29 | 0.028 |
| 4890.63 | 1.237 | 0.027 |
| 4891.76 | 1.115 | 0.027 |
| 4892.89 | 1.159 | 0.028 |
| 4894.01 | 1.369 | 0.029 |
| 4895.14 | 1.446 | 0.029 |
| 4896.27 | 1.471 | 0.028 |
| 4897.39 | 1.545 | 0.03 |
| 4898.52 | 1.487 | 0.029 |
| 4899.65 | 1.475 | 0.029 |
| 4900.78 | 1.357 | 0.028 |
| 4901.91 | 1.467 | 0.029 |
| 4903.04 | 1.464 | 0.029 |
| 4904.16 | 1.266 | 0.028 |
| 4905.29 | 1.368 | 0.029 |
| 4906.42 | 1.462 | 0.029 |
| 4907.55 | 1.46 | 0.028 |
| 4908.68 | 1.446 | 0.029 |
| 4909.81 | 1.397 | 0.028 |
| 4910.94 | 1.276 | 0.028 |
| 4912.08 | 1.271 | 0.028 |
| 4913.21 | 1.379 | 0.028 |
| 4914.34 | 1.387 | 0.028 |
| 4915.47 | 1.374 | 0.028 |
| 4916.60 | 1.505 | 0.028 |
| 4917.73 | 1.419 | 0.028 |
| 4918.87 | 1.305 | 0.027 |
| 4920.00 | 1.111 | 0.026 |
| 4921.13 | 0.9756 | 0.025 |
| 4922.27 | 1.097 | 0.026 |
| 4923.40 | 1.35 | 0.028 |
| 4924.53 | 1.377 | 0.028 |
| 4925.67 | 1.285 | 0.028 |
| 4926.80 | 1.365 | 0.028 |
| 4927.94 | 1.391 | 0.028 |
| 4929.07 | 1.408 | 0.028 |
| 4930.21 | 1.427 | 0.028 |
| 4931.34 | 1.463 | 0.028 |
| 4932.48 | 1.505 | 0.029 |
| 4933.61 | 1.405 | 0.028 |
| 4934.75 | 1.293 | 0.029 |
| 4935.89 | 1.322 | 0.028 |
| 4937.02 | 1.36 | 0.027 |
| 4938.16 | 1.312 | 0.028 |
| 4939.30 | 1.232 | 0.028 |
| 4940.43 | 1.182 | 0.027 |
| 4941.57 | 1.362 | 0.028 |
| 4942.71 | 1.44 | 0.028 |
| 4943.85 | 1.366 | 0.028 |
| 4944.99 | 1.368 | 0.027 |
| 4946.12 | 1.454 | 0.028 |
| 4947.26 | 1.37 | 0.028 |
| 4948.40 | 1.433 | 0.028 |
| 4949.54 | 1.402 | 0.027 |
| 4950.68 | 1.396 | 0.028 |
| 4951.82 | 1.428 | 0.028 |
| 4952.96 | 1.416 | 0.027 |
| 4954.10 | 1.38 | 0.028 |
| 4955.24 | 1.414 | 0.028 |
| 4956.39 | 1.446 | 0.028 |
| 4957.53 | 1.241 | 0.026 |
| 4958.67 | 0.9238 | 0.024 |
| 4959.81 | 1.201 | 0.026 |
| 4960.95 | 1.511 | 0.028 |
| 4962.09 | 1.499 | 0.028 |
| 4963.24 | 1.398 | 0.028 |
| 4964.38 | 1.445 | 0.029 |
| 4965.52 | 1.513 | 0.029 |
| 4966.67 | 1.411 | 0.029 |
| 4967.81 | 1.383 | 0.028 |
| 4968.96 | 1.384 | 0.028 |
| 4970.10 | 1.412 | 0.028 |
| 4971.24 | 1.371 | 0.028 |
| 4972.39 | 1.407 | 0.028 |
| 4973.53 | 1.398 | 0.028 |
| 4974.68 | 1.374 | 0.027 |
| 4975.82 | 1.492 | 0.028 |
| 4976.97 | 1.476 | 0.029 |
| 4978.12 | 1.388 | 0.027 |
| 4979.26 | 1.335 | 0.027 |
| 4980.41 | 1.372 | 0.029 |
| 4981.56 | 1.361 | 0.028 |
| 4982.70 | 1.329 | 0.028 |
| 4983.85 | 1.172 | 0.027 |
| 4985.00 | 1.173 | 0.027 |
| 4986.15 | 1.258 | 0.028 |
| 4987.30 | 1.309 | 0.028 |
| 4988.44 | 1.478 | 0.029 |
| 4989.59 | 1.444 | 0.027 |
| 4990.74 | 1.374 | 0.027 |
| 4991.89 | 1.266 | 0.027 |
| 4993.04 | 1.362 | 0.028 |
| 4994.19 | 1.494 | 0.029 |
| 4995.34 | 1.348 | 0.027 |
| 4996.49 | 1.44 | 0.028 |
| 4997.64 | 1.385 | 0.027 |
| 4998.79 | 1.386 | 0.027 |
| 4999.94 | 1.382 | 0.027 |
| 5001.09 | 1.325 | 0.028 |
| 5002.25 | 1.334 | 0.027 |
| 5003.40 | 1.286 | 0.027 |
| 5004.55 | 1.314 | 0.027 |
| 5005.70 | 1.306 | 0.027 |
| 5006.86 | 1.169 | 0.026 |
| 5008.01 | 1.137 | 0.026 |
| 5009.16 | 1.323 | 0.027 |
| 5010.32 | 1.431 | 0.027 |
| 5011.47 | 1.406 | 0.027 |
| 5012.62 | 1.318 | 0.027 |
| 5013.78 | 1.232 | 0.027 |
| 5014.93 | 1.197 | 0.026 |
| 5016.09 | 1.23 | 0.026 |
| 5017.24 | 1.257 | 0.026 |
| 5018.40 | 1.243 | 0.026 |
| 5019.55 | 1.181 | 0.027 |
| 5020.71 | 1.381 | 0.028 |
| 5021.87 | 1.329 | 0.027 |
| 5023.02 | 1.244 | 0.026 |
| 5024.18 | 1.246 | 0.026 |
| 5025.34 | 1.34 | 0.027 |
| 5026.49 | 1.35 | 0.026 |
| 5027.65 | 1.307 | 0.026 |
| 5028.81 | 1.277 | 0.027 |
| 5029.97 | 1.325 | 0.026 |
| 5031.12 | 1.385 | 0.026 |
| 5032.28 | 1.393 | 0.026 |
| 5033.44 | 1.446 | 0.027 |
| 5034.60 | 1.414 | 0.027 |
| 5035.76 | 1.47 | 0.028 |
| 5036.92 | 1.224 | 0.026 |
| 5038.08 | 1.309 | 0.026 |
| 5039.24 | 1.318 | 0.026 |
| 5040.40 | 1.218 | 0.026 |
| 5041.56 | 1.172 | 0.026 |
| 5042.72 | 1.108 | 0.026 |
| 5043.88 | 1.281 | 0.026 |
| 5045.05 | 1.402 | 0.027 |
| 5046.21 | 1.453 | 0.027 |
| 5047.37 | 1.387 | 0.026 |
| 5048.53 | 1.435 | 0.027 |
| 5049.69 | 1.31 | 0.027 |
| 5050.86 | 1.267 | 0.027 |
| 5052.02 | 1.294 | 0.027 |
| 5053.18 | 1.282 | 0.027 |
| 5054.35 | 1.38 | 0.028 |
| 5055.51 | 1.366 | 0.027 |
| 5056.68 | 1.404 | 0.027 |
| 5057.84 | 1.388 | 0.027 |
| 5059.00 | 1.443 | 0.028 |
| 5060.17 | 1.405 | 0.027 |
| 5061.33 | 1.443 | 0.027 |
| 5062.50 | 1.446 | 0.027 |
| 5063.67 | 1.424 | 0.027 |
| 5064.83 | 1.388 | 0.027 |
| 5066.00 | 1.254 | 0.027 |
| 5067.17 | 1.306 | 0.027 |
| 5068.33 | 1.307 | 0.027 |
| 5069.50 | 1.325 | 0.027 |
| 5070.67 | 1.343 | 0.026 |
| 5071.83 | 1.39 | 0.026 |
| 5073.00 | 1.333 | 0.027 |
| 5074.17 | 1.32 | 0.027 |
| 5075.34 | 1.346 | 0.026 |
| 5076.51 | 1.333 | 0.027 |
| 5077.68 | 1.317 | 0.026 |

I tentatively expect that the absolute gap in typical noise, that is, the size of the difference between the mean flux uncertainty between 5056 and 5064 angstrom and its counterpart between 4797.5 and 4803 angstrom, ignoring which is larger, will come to 0.0031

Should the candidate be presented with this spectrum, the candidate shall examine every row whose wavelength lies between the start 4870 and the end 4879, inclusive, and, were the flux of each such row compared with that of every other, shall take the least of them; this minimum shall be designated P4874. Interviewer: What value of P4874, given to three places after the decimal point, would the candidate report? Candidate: 1.072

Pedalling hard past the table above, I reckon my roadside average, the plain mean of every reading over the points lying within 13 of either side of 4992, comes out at 1.34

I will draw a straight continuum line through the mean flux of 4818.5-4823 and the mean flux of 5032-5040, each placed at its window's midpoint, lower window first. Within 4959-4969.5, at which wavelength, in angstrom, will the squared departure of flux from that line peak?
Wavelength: 4959.81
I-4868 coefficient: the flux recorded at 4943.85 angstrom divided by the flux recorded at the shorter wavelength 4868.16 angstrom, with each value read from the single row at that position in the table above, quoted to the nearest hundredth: 1.07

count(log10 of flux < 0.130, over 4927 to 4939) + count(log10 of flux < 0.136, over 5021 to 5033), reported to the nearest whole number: 11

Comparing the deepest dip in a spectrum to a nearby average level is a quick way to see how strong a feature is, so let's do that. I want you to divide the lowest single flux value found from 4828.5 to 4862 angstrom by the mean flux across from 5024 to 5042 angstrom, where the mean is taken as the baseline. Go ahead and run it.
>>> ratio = 0.75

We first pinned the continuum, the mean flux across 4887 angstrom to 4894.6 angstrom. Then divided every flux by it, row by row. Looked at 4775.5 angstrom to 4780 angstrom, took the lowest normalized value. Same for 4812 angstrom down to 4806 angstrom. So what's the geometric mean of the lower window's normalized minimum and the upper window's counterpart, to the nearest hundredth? 1.09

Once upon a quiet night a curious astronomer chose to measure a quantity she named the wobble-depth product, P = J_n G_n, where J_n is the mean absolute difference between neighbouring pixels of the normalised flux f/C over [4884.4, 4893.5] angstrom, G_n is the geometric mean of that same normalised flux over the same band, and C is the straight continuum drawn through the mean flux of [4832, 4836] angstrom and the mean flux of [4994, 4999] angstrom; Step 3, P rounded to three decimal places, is 0.033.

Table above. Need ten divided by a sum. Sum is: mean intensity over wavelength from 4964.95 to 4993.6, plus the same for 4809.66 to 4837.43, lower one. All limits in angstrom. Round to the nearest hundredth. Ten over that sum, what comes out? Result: 3.58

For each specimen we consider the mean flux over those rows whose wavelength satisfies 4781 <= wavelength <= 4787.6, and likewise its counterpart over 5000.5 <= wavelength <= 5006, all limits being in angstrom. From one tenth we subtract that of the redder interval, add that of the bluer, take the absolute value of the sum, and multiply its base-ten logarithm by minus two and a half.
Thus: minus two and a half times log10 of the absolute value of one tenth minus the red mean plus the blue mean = 1.7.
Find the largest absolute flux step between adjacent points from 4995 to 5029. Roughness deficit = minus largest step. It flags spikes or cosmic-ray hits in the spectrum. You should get -0.20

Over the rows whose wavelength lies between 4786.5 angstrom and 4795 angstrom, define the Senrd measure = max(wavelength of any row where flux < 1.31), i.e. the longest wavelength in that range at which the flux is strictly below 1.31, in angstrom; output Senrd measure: 4791.43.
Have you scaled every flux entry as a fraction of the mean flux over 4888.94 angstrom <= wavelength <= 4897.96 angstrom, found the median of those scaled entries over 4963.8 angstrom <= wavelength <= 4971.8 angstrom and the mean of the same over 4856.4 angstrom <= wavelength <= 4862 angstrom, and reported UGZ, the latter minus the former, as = -0.17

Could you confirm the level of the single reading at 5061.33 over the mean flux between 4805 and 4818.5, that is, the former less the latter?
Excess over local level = 0.00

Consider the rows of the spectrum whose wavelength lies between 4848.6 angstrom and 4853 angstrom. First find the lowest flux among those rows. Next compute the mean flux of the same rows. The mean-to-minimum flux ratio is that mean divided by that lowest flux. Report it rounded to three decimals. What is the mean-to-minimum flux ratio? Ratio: 1.032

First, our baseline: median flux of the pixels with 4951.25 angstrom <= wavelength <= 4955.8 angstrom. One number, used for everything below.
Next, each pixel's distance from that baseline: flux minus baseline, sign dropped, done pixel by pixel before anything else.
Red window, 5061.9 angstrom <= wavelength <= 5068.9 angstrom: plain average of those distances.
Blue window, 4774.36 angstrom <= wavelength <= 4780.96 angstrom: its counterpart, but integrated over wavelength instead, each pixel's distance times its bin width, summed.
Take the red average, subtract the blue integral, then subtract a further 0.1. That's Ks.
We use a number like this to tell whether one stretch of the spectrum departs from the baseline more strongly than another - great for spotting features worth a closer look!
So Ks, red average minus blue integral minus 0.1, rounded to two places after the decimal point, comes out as -0.46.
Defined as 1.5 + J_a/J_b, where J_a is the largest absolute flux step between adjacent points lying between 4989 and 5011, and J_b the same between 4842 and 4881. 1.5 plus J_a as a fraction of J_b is 2.4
